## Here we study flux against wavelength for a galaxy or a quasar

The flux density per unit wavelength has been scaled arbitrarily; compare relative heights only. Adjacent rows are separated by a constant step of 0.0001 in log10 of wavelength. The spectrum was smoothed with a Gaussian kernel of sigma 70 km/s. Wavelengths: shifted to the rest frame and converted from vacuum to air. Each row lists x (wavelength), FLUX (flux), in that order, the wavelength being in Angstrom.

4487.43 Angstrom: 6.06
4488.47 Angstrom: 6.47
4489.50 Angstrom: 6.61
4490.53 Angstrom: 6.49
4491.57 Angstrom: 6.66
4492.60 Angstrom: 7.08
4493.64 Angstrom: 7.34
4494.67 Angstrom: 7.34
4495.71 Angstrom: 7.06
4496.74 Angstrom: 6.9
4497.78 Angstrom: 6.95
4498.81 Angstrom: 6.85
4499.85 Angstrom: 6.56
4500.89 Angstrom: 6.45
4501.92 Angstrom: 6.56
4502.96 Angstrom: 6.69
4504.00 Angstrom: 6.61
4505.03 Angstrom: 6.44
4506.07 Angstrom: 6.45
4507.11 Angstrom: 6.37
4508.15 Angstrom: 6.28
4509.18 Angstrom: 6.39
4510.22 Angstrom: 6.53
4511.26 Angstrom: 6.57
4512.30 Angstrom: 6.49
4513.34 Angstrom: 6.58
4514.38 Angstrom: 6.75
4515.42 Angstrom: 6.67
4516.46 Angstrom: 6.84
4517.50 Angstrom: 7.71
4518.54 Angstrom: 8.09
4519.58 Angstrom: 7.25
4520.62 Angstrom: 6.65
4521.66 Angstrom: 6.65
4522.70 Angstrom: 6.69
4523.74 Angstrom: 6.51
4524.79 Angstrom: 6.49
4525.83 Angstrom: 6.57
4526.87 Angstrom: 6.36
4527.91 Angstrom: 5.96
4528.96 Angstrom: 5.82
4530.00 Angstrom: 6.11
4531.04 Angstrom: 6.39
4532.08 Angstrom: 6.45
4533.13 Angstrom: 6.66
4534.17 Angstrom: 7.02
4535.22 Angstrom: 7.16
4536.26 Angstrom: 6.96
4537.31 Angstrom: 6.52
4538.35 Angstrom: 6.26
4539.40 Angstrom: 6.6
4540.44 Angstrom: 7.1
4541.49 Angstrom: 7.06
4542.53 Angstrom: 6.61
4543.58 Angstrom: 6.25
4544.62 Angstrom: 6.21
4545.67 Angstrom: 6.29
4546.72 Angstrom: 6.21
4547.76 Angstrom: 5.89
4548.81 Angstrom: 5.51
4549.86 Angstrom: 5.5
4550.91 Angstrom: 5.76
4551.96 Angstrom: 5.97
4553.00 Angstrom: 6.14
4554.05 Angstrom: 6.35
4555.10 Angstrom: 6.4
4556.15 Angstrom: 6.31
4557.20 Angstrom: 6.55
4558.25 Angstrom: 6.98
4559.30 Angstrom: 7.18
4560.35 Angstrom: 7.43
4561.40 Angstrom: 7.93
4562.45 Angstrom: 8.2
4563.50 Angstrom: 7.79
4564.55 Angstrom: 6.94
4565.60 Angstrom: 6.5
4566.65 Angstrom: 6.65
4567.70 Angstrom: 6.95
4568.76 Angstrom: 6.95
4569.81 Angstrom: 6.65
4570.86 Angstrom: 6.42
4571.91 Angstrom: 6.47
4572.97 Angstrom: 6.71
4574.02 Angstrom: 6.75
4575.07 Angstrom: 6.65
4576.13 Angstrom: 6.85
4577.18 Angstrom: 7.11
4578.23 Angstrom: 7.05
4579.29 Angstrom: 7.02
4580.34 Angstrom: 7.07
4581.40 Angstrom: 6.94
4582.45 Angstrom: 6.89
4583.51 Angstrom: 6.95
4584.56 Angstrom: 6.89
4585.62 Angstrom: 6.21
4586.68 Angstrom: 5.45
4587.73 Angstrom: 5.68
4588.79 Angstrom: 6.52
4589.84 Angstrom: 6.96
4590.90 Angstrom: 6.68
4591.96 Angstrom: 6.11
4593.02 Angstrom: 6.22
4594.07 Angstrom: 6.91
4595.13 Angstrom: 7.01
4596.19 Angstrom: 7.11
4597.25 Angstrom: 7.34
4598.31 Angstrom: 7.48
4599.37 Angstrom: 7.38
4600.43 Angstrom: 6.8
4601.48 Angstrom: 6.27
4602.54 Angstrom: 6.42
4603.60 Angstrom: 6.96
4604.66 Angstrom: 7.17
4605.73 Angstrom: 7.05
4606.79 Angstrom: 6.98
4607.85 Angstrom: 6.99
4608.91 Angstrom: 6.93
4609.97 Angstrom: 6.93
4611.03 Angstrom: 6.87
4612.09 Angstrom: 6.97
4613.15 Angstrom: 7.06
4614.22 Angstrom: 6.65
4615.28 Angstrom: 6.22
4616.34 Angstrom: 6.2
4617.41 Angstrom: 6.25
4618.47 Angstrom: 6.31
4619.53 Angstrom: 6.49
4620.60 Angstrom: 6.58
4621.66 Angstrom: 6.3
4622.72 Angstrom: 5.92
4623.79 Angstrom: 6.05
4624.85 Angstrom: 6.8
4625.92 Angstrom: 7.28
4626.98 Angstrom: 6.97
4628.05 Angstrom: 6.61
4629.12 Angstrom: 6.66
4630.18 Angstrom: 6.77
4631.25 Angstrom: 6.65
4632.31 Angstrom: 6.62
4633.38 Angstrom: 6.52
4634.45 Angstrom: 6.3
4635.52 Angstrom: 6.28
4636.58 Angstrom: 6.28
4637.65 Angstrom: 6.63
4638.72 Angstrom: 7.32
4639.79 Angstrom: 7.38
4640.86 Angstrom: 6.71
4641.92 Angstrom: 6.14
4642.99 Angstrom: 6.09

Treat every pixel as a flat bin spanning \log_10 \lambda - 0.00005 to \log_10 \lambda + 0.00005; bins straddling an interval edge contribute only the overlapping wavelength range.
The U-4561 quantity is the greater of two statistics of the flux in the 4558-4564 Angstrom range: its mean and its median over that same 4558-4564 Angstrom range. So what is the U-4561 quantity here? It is 7.61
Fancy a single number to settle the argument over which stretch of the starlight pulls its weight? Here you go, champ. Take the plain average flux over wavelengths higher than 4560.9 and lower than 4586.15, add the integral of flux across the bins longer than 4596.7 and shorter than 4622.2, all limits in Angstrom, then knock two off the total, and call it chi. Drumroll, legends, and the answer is 178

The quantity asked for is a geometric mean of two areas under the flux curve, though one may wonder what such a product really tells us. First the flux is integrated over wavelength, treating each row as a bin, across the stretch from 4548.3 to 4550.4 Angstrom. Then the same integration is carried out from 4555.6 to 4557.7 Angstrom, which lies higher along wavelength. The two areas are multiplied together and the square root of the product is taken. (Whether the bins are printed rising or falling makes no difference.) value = 12.5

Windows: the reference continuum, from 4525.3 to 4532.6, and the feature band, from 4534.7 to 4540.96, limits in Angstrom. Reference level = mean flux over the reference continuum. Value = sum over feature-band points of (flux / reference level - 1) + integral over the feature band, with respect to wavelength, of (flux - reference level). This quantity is 3.8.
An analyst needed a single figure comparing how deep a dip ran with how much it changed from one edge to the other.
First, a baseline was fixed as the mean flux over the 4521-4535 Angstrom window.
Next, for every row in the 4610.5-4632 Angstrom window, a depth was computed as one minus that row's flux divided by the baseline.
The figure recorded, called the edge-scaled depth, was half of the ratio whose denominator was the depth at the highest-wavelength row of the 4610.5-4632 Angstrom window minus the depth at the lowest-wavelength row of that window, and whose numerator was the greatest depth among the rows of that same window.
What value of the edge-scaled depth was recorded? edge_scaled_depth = 1.2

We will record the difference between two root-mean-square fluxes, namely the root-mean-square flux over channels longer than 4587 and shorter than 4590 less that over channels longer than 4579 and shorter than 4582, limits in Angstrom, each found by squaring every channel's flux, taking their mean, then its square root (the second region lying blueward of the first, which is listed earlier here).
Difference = -0.6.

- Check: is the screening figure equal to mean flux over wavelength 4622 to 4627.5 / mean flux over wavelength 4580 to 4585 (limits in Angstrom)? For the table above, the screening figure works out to 0.950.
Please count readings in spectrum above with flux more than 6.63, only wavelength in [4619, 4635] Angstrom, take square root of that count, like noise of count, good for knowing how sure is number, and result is 2.4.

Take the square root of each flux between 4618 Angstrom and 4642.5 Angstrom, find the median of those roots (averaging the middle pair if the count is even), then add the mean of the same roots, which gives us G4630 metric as 5.14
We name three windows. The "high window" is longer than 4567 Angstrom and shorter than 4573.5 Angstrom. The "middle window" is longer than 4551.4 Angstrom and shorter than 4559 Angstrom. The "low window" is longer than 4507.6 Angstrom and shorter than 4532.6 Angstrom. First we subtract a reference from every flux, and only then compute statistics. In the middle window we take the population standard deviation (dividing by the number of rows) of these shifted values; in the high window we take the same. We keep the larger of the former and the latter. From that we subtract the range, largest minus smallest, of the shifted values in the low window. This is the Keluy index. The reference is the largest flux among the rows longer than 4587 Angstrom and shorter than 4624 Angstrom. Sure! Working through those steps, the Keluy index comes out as -2.0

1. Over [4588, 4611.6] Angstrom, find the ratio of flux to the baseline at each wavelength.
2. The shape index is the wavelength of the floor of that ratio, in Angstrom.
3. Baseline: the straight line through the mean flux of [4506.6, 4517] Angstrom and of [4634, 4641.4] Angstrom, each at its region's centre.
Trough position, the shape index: 4591.96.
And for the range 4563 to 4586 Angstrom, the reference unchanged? 4585.62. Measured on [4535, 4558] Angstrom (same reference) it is 4549.86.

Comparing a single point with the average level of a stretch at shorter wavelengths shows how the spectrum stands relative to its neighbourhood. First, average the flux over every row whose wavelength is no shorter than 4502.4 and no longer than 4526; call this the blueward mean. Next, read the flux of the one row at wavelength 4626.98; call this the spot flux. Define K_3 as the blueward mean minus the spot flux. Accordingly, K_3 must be -0.26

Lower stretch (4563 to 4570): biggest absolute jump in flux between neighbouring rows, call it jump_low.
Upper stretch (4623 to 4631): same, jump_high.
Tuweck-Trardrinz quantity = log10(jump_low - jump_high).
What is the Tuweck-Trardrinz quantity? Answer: -1.0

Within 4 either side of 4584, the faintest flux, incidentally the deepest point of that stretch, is 5.45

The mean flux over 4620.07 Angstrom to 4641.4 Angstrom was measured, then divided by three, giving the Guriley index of 2.21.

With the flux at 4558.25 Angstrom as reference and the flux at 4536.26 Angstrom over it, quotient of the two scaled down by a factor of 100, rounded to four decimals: 0.0100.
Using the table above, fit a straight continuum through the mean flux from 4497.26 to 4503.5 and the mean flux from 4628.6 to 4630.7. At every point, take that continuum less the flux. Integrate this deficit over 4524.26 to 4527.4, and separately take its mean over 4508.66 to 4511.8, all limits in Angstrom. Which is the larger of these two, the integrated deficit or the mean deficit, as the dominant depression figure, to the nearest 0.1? 0.7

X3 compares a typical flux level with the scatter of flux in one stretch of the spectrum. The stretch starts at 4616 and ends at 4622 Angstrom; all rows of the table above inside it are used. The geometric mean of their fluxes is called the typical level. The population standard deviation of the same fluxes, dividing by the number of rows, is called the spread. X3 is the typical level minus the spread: 6.22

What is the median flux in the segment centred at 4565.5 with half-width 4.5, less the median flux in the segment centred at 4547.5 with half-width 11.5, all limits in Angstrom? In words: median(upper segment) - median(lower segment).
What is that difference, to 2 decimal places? 0.65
